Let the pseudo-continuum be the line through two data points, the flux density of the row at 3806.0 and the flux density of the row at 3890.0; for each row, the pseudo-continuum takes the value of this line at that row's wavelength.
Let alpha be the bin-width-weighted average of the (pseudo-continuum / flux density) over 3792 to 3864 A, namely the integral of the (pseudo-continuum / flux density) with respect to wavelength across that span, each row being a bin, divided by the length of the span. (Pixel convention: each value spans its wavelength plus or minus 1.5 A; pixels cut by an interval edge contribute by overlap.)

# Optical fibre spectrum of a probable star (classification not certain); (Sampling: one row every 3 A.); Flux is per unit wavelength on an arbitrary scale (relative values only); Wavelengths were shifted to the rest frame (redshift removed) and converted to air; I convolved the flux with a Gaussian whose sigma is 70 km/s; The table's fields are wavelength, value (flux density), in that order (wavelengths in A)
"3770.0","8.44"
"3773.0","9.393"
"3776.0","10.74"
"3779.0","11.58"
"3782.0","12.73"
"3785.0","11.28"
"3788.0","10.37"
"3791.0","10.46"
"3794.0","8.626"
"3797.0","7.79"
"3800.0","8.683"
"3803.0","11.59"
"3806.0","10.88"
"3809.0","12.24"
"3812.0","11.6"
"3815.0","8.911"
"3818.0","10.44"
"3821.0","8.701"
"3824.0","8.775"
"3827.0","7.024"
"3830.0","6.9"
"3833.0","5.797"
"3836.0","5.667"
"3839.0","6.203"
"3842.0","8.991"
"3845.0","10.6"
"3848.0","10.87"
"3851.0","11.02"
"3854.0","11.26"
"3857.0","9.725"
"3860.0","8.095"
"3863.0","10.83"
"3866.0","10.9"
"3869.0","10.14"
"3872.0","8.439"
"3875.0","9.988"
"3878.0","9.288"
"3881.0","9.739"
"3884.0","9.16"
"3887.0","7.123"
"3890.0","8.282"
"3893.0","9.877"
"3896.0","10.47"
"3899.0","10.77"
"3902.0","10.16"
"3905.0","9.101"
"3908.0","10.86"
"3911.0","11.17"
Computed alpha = 1.2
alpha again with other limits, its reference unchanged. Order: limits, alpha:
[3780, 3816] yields 1.1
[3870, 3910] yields 0.9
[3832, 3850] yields 1.3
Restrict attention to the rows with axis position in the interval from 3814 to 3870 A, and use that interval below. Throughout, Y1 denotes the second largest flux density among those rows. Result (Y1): 11.02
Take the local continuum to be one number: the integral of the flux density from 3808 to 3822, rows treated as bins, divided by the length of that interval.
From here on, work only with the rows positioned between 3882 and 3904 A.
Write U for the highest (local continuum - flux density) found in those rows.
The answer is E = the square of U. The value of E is 11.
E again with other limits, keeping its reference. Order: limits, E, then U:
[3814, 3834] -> 21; 4.6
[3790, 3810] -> 7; 2.6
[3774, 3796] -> 3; 1.7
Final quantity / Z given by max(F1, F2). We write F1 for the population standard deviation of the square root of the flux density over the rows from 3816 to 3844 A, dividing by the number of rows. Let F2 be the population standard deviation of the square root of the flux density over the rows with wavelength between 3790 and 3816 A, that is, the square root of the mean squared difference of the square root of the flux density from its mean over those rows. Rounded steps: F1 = 0.28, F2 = 0.24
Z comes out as 0.28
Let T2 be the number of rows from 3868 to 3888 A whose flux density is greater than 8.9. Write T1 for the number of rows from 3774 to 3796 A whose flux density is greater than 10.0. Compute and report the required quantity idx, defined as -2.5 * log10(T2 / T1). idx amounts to 0.2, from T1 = 6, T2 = 5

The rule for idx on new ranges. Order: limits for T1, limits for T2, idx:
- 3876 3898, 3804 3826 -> -1.7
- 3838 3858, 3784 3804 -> 0.0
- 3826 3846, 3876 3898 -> -1.7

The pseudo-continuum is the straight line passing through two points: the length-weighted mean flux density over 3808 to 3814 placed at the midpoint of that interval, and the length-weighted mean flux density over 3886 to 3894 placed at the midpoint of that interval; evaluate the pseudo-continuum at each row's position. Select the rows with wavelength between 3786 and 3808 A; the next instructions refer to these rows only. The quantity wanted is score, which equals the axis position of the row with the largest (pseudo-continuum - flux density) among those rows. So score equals 3797.0 A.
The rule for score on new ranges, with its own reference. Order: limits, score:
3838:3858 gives 3839.0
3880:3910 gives 3887.0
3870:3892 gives 3887.0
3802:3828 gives 3827.0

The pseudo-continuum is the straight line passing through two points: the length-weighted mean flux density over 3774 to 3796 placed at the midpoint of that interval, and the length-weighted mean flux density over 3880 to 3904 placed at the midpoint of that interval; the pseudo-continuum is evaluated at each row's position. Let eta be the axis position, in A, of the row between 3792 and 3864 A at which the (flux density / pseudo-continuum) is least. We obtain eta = 3836.0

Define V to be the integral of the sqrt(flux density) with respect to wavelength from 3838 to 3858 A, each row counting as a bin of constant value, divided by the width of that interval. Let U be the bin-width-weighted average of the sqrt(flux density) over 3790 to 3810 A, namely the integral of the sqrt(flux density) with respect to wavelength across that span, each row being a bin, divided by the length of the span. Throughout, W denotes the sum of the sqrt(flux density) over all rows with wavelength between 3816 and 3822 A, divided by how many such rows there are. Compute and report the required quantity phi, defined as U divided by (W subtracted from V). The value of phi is 70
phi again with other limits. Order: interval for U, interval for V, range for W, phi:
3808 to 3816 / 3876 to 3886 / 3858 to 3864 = -183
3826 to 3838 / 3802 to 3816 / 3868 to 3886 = 10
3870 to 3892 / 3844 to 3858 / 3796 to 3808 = 18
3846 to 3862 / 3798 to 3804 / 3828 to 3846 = 7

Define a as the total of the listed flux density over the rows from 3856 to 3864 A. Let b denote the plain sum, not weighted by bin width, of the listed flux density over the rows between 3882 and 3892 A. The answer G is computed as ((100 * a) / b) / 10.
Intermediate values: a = 29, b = 25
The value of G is 11.7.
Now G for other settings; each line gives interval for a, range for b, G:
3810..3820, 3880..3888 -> 11.9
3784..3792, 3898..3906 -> 10.7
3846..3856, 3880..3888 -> 12.7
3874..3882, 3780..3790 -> 8.4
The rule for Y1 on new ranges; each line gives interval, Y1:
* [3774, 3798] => 11.58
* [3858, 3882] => 10.83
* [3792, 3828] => 11.6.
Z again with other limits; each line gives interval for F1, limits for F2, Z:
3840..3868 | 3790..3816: 0.24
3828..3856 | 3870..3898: 0.40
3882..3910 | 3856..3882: 0.20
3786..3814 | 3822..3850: 0.33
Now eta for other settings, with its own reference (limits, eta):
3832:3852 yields 3836.0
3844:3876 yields 3860.0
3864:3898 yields 3887.0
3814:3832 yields 3830.0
